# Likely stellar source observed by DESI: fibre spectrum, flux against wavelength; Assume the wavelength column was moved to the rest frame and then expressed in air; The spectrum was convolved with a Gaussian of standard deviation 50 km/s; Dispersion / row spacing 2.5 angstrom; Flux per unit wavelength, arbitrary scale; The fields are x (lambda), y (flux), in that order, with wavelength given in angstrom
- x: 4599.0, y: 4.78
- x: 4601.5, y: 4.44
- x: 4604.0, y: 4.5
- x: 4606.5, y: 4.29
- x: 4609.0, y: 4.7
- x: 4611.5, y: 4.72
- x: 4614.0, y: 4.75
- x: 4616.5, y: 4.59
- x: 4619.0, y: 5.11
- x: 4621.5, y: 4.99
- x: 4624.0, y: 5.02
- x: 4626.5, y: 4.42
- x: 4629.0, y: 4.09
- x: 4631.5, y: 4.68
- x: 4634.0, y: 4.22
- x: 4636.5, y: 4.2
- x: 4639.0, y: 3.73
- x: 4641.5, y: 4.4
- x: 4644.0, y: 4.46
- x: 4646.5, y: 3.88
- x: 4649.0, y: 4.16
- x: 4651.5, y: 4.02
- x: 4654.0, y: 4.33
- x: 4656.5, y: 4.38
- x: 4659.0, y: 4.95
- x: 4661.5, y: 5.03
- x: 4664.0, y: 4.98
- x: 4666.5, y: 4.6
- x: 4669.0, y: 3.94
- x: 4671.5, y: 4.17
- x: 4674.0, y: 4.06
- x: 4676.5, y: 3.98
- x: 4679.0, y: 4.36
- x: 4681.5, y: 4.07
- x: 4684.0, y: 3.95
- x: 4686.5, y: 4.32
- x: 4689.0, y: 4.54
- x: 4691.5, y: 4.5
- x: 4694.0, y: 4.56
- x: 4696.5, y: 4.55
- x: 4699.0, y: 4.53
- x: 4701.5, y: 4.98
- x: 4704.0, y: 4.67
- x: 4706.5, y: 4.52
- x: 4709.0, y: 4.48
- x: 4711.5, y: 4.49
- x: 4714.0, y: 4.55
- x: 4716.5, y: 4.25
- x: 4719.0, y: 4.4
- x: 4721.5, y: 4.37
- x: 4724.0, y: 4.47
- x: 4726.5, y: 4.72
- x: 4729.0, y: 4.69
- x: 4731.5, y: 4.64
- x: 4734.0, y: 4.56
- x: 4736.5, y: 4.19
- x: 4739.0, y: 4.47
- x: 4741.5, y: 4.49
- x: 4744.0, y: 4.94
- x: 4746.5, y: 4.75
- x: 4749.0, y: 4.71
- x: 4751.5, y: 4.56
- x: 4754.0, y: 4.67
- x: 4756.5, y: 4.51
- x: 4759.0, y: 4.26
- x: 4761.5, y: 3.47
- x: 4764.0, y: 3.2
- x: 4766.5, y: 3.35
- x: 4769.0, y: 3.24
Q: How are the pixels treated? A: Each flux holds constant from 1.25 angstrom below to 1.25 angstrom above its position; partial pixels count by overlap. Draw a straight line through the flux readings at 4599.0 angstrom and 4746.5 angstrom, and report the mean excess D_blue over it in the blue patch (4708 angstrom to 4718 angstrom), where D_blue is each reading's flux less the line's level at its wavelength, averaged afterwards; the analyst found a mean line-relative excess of -0.3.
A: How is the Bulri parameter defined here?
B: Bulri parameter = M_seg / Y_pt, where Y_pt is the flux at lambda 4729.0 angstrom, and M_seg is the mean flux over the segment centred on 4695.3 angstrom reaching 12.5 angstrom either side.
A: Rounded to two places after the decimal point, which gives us 0.96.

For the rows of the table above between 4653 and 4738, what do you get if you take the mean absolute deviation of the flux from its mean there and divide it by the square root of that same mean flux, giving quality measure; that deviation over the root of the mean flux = 0.104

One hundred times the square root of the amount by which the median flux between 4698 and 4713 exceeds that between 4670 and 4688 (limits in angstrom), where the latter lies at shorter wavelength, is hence 67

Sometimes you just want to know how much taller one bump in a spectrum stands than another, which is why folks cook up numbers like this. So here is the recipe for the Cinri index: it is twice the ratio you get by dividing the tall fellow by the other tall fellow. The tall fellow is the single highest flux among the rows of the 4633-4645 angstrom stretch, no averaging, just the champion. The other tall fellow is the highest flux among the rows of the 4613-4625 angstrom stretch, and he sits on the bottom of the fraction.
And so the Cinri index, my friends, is 1.75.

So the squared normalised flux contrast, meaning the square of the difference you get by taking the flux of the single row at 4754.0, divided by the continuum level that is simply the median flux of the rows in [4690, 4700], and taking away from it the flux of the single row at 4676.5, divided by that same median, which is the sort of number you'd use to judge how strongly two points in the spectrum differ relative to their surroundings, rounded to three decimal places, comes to 0.023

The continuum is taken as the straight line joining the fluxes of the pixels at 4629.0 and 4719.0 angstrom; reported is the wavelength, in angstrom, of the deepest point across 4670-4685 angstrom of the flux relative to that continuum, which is 4684.0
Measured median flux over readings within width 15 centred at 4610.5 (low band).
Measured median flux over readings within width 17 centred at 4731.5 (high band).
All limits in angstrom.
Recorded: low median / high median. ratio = 1.02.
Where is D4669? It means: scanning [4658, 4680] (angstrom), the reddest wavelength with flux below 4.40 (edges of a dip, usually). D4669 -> 4679.0 angstrom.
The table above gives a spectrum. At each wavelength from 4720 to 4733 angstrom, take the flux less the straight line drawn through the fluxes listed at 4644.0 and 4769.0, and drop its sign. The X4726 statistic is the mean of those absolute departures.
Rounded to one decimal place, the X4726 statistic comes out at 0.9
